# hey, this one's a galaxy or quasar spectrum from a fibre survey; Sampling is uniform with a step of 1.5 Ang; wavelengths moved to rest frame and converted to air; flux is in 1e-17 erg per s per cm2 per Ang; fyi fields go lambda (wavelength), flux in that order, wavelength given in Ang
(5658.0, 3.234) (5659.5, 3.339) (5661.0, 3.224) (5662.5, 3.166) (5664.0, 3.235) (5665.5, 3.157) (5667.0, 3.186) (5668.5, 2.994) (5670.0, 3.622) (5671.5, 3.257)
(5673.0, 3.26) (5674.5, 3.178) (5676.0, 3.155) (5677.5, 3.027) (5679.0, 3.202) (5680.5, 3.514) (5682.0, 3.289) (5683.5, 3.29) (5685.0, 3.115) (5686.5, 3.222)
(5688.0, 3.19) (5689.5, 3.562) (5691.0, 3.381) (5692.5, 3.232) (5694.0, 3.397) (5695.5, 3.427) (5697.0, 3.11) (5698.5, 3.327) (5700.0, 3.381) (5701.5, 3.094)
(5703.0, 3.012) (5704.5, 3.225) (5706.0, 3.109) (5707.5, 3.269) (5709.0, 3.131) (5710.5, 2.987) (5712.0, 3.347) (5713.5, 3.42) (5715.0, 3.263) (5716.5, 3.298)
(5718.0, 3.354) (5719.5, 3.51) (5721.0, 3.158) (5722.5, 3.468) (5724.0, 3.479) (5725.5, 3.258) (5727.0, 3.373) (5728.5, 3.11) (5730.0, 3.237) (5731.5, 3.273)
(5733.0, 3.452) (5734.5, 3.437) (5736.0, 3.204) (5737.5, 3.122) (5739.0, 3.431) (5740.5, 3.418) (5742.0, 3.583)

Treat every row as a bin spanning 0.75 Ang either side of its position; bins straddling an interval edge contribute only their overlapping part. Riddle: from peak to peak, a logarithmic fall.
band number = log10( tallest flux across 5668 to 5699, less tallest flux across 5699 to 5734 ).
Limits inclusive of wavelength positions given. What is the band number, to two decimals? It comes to -0.95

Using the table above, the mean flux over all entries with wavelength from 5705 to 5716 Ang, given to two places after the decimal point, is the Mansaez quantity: 3.22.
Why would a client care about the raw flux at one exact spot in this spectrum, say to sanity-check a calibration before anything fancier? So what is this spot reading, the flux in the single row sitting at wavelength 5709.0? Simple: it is 3.131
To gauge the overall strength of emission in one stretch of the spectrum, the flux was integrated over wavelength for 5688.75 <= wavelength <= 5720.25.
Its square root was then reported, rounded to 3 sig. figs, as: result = 10.2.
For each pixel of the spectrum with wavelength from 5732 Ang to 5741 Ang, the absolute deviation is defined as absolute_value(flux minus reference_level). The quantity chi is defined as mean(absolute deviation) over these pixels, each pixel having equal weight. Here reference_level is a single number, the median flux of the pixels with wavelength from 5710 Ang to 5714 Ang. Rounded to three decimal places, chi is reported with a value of 0.120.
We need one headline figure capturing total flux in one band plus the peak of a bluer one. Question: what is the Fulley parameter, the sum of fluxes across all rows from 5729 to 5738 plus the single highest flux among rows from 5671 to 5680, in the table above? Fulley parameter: 23.0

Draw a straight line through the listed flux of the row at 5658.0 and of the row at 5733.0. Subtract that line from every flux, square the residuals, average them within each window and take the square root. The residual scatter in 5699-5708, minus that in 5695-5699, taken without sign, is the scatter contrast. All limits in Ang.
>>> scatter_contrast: 0.077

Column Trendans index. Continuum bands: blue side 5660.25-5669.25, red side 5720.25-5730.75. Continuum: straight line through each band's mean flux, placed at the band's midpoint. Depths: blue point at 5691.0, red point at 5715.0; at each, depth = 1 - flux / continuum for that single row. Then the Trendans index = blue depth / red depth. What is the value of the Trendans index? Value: -15.1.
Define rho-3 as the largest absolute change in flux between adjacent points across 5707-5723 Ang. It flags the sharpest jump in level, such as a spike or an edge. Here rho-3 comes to 0.360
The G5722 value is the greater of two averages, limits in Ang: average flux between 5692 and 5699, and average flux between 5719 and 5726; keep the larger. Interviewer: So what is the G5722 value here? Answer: 3.37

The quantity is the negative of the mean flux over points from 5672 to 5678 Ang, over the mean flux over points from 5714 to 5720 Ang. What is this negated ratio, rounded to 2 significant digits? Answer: -0.94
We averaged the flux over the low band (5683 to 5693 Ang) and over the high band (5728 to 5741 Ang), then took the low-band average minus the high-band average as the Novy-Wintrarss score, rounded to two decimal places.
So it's -0.01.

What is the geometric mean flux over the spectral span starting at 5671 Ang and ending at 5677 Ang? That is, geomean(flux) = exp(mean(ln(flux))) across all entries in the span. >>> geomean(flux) 3.21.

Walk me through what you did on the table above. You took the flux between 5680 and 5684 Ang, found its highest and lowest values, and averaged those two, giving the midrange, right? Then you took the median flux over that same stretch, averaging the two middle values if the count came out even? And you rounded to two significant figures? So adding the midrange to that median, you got 6.7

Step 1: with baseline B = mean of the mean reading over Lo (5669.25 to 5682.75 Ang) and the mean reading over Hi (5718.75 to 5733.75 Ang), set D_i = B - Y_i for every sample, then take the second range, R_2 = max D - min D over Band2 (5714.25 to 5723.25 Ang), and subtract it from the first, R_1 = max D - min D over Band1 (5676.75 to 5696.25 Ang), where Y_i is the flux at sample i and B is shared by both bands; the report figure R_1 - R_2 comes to 0.18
